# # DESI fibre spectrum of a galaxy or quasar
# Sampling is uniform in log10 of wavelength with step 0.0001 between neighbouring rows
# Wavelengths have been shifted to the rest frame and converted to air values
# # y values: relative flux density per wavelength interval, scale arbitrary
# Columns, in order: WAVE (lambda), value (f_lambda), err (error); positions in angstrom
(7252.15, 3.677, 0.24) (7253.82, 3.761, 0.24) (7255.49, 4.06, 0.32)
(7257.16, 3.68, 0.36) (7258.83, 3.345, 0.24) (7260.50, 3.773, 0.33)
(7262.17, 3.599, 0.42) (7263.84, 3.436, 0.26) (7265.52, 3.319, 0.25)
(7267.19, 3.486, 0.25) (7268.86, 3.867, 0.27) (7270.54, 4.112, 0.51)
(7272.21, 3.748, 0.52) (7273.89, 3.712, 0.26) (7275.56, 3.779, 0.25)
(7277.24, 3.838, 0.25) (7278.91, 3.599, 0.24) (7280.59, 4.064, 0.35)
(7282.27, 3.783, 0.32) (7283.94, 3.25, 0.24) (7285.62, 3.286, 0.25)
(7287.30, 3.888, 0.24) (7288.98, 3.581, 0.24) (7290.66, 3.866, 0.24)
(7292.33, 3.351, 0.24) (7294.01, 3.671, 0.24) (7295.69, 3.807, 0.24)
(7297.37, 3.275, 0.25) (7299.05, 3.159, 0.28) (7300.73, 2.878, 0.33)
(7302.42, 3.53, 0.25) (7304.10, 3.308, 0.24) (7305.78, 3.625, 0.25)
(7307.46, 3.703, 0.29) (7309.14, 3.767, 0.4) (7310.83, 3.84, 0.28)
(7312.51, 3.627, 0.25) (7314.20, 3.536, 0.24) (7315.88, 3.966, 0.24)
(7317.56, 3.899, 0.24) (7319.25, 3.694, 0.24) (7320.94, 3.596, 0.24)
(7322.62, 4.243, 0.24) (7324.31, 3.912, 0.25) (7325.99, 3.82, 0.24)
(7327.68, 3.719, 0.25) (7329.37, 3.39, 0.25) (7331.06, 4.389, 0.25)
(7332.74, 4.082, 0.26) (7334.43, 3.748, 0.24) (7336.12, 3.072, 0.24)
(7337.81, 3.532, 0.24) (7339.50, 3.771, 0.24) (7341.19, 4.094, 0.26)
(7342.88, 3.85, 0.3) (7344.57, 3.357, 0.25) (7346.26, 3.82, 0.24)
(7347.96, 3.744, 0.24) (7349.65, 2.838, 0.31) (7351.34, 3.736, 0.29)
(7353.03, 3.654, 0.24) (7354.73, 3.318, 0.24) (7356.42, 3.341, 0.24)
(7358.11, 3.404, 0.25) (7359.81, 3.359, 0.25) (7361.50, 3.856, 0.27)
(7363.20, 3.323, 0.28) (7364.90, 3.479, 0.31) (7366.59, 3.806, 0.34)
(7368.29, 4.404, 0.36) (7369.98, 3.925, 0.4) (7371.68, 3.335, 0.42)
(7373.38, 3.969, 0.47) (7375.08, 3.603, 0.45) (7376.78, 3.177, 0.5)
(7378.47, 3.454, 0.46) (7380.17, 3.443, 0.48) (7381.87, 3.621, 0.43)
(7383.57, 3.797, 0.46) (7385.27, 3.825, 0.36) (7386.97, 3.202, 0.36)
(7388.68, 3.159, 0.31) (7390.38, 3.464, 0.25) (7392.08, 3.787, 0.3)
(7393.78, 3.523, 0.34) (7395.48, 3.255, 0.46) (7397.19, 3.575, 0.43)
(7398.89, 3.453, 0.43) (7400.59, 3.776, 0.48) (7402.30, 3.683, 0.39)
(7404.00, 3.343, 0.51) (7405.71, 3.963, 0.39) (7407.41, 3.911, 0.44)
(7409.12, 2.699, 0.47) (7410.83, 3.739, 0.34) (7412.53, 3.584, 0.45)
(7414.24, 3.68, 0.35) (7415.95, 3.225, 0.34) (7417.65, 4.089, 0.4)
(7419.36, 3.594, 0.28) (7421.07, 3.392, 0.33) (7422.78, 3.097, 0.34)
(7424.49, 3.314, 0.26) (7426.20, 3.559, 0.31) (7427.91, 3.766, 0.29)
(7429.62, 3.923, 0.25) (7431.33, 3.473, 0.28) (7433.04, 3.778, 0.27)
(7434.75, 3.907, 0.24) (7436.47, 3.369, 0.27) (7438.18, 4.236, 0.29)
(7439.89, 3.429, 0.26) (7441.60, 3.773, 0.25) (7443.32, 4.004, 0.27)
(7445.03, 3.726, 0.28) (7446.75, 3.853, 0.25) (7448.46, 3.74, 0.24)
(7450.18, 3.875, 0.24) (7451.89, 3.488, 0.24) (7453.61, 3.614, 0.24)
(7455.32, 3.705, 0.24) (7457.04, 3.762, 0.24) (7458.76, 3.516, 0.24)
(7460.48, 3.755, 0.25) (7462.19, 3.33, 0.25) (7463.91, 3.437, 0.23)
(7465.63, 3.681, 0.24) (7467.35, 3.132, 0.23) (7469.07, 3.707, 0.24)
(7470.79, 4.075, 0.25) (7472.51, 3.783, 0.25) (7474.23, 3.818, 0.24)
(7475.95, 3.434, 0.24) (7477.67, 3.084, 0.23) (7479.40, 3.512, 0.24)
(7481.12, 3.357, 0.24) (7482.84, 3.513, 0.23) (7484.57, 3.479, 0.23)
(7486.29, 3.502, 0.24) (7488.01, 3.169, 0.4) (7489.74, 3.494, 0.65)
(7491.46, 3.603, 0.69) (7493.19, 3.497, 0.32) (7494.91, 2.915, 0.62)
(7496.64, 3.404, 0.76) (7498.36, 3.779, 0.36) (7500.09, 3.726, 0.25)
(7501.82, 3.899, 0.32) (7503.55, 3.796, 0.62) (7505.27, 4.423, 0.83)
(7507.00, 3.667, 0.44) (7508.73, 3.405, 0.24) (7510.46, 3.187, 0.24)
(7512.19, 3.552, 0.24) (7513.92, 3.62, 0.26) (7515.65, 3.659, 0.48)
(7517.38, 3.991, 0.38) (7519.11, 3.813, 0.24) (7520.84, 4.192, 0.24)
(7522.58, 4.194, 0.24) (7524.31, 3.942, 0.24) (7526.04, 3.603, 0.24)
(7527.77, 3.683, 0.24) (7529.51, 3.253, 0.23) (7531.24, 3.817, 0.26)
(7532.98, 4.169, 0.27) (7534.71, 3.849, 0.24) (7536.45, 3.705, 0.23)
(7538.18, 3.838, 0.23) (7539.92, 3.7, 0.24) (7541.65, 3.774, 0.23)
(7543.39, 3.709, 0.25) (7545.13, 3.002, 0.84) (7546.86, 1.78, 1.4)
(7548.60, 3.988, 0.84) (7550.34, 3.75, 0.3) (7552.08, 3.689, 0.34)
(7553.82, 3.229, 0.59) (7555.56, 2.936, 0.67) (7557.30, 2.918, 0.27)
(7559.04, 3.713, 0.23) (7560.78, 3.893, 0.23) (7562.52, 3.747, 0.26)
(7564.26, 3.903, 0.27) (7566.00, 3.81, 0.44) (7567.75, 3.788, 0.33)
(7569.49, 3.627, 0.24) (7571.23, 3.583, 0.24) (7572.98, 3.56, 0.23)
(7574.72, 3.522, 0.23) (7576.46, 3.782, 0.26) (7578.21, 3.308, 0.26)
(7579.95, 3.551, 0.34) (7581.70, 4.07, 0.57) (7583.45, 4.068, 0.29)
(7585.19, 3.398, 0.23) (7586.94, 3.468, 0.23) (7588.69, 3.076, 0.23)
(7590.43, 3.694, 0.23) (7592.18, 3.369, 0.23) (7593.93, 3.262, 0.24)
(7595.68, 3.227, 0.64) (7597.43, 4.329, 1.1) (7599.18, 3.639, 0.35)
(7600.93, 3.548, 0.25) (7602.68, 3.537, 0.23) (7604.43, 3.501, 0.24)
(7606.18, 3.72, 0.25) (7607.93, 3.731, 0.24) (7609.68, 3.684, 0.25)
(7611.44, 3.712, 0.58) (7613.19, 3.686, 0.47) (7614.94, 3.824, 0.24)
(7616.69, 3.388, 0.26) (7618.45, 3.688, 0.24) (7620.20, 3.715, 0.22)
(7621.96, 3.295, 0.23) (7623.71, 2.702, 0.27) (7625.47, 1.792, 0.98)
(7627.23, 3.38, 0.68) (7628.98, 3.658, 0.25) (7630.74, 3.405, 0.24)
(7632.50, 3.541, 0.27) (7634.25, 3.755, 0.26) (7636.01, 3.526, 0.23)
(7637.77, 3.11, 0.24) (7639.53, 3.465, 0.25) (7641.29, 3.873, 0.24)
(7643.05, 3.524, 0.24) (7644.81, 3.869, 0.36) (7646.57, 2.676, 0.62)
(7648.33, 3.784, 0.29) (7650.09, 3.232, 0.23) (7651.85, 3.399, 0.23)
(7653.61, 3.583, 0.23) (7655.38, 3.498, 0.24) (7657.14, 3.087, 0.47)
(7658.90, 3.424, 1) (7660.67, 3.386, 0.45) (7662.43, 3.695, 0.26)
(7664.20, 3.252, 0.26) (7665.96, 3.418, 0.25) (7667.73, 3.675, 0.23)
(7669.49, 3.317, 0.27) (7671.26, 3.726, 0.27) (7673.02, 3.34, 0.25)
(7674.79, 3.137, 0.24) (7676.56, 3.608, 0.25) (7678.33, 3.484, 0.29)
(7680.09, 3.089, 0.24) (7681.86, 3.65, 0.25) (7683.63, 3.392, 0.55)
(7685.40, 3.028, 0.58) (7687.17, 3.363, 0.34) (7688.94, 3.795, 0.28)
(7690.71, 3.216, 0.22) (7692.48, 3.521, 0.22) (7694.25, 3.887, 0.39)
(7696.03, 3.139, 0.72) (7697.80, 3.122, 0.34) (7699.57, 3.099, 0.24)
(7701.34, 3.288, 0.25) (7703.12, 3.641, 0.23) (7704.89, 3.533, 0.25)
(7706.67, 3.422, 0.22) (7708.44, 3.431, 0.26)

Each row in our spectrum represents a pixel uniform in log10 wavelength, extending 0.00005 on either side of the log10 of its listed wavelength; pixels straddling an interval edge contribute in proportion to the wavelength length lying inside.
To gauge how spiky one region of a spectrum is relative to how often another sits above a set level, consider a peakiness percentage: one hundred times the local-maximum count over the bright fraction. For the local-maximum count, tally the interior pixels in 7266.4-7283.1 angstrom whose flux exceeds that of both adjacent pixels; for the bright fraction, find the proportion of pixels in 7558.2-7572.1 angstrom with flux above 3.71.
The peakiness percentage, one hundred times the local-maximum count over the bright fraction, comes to 400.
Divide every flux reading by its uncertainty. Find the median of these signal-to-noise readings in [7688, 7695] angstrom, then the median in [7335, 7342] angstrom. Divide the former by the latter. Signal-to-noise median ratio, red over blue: 0.93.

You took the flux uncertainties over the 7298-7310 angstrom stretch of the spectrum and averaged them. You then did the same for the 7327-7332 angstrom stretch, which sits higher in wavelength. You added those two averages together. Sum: 0.541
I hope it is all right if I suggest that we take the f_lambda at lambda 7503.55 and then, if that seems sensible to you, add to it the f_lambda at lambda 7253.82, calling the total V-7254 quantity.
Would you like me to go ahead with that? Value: 7.6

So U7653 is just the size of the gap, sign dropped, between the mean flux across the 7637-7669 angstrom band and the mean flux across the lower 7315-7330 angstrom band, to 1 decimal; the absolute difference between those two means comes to 0.4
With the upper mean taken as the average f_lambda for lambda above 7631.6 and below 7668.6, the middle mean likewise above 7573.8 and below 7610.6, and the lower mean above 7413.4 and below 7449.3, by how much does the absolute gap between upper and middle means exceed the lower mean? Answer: -3.53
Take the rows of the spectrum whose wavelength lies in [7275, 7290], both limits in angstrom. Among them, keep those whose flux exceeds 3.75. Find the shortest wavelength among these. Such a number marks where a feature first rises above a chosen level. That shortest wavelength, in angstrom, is 7275.56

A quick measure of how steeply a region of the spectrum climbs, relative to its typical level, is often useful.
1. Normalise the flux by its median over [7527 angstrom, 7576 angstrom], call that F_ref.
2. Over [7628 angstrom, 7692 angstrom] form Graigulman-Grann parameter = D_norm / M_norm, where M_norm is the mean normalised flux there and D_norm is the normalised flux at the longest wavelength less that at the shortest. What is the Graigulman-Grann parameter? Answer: -0.13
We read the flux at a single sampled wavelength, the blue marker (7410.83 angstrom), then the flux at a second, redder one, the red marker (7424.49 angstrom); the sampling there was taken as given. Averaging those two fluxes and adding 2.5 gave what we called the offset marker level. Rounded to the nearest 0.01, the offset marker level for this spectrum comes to 6.03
